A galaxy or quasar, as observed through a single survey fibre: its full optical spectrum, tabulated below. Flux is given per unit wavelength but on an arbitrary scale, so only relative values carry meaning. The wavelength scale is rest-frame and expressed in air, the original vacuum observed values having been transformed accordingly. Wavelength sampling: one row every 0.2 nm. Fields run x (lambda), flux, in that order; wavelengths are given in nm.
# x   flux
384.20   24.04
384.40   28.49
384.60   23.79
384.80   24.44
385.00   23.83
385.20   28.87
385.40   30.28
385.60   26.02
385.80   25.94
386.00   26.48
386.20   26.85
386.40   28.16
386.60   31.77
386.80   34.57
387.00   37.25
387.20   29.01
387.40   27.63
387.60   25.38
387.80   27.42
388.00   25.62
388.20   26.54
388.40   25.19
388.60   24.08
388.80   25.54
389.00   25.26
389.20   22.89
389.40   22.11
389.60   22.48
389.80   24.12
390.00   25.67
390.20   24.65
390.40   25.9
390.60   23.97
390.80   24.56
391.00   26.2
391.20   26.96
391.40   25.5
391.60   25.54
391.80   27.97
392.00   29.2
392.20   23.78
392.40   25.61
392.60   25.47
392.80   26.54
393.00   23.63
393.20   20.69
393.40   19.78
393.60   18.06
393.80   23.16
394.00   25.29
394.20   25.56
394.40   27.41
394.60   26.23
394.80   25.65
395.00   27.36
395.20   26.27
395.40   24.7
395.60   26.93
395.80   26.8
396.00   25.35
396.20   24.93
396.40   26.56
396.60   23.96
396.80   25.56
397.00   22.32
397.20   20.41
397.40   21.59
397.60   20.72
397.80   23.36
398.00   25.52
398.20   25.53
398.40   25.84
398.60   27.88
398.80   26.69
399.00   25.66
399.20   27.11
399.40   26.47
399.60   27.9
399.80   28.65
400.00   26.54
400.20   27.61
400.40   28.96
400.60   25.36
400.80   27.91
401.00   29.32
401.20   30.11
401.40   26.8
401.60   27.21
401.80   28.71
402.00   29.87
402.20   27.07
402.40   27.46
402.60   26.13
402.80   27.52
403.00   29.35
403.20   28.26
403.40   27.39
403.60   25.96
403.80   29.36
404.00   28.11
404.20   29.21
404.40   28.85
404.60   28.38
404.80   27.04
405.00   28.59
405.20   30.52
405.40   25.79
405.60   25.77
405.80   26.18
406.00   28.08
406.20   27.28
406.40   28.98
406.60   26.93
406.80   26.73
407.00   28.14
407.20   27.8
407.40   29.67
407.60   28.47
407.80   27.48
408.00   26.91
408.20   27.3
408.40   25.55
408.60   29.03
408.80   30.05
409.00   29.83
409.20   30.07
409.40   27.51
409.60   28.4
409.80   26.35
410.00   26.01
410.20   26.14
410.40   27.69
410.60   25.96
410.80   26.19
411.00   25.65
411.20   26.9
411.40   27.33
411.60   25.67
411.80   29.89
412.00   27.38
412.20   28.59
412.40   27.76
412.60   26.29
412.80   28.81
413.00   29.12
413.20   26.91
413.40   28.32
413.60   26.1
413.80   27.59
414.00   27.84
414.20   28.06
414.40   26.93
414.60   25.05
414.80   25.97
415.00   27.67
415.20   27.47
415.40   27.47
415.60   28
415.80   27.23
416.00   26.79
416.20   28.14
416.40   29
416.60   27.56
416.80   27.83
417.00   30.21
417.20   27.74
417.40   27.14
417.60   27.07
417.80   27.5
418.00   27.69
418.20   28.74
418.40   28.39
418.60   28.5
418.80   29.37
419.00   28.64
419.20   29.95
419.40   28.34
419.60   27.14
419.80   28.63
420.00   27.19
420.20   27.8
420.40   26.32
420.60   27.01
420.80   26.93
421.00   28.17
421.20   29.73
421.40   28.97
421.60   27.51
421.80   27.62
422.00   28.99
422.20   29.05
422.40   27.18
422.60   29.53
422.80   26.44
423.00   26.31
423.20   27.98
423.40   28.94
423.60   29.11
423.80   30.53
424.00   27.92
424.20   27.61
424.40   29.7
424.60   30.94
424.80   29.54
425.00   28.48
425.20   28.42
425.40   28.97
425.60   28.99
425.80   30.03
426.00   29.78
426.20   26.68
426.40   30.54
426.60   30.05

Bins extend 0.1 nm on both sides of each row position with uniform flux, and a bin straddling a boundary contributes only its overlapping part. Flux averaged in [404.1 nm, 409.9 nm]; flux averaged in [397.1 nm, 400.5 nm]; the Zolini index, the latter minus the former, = -2.3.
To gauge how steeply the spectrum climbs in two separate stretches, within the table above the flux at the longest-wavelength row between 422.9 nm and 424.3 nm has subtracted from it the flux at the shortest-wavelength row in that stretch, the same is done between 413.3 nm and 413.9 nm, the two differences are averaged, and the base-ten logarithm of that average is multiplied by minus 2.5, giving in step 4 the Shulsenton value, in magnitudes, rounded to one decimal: 1.4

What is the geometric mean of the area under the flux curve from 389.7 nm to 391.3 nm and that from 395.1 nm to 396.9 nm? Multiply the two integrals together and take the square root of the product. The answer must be 43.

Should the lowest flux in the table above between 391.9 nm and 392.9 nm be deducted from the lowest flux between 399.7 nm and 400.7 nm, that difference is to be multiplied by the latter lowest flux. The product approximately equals 40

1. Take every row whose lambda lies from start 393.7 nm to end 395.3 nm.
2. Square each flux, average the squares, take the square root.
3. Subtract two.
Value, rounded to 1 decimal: 23.9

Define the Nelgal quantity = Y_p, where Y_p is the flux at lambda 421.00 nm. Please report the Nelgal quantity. 28.17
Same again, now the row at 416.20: 28.14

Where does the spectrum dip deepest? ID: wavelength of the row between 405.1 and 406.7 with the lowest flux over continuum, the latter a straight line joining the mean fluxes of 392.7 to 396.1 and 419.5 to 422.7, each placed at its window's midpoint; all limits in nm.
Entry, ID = 405.60 nm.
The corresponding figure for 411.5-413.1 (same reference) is 411.60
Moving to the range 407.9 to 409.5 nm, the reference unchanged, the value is 408.40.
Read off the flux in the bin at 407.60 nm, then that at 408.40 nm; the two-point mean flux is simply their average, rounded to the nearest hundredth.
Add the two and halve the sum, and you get 27.01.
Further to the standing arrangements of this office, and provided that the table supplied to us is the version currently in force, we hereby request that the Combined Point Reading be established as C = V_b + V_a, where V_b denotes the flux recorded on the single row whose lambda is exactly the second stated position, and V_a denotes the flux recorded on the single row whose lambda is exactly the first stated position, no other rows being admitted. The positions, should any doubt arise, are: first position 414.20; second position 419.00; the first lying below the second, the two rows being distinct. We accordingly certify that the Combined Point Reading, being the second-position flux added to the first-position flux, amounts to 56.7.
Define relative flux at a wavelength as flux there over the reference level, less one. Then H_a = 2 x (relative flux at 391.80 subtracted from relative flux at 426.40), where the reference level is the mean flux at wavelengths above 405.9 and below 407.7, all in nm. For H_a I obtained 0.18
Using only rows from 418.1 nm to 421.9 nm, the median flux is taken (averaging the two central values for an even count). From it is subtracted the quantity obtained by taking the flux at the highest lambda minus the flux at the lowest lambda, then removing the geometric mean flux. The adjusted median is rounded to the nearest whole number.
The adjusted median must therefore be 58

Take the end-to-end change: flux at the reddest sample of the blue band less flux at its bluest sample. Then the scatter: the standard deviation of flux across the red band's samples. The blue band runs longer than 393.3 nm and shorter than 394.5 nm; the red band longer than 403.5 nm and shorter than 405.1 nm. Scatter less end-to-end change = -6.5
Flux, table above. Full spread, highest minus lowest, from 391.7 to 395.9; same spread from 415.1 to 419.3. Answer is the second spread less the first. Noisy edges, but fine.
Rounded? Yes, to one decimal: -7.7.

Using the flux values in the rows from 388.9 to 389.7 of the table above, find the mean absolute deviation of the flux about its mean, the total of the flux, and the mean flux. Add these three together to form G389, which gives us 117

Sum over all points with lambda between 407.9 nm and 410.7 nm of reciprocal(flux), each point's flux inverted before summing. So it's 0.508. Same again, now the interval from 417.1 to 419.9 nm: 0.497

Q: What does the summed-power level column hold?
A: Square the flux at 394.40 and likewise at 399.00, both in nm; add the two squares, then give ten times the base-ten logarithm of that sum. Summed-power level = 31.49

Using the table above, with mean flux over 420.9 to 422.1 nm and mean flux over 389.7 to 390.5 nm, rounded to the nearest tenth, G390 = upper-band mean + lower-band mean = 53.6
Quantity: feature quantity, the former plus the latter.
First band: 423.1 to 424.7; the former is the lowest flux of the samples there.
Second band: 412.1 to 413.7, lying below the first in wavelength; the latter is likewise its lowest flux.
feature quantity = 53.7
